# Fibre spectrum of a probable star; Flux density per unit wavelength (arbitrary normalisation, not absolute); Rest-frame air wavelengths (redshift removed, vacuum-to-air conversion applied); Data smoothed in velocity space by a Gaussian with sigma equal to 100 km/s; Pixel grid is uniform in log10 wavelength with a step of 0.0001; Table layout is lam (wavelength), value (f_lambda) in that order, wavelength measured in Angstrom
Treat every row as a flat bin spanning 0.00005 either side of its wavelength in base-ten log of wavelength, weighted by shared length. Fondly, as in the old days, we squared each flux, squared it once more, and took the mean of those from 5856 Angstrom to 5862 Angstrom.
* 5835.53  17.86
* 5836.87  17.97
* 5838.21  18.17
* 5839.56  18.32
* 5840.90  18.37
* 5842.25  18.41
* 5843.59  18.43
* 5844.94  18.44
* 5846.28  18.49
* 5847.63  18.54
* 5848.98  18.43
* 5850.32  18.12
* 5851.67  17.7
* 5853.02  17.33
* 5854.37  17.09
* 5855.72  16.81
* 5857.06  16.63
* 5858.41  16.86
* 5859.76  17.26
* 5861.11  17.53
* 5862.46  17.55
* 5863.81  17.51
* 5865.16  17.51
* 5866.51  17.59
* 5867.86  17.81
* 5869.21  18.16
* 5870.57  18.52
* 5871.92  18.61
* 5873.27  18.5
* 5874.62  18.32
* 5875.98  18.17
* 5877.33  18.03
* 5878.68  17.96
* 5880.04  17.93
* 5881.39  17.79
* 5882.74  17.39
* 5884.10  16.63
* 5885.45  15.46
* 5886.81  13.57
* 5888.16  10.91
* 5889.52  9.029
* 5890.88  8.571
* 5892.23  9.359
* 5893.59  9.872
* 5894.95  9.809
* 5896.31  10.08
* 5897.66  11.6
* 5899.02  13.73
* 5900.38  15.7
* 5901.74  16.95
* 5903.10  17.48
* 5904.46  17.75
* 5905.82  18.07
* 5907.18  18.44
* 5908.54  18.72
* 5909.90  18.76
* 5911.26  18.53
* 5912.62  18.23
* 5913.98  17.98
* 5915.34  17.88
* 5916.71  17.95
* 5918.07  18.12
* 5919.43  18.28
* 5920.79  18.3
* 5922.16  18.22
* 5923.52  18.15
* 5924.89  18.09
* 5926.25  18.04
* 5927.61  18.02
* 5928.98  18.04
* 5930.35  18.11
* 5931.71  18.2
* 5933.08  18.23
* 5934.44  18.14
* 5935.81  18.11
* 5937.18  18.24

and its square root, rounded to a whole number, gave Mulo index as 292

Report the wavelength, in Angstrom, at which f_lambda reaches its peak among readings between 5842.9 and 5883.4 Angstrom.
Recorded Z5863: 5871.92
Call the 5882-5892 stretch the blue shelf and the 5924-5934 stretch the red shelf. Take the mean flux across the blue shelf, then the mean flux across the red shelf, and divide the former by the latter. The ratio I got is 0.72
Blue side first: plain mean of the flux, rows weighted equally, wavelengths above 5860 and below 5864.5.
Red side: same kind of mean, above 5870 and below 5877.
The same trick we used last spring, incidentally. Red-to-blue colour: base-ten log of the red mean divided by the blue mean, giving 0.022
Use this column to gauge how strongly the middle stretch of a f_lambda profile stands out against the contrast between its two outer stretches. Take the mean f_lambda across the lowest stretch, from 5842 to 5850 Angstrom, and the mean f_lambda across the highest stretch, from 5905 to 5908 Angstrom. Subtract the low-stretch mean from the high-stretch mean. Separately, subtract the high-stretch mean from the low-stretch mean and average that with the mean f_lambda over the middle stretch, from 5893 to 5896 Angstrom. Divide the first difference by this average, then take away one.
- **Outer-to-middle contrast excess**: -1.04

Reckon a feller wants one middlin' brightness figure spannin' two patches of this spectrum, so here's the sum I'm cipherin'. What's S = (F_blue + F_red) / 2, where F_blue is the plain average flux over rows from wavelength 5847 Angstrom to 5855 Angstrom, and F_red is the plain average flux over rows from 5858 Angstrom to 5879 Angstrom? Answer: 17.9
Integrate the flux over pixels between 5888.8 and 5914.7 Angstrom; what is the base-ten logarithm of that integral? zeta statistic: 2.58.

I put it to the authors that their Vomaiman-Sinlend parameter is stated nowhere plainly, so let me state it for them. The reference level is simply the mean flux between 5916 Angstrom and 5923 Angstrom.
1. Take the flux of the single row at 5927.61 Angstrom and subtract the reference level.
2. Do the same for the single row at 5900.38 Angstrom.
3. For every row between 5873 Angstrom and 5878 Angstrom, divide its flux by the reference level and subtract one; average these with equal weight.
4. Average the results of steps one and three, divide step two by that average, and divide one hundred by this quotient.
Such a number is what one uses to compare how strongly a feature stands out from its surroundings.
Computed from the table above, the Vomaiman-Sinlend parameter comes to 3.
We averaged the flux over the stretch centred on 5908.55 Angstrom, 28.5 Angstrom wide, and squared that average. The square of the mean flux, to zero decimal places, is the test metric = 279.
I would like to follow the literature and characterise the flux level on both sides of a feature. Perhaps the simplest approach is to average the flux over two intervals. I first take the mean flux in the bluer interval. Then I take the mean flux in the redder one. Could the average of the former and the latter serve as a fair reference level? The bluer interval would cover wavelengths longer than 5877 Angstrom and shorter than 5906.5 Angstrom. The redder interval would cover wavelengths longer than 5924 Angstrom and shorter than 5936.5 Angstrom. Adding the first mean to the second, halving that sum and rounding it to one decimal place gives 16.2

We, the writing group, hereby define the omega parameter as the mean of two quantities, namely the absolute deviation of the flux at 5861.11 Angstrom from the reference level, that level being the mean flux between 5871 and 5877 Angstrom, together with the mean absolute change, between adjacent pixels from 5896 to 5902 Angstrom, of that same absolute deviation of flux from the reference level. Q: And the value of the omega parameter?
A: 1.3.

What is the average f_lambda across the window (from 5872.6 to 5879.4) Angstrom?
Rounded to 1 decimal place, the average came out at 18.2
